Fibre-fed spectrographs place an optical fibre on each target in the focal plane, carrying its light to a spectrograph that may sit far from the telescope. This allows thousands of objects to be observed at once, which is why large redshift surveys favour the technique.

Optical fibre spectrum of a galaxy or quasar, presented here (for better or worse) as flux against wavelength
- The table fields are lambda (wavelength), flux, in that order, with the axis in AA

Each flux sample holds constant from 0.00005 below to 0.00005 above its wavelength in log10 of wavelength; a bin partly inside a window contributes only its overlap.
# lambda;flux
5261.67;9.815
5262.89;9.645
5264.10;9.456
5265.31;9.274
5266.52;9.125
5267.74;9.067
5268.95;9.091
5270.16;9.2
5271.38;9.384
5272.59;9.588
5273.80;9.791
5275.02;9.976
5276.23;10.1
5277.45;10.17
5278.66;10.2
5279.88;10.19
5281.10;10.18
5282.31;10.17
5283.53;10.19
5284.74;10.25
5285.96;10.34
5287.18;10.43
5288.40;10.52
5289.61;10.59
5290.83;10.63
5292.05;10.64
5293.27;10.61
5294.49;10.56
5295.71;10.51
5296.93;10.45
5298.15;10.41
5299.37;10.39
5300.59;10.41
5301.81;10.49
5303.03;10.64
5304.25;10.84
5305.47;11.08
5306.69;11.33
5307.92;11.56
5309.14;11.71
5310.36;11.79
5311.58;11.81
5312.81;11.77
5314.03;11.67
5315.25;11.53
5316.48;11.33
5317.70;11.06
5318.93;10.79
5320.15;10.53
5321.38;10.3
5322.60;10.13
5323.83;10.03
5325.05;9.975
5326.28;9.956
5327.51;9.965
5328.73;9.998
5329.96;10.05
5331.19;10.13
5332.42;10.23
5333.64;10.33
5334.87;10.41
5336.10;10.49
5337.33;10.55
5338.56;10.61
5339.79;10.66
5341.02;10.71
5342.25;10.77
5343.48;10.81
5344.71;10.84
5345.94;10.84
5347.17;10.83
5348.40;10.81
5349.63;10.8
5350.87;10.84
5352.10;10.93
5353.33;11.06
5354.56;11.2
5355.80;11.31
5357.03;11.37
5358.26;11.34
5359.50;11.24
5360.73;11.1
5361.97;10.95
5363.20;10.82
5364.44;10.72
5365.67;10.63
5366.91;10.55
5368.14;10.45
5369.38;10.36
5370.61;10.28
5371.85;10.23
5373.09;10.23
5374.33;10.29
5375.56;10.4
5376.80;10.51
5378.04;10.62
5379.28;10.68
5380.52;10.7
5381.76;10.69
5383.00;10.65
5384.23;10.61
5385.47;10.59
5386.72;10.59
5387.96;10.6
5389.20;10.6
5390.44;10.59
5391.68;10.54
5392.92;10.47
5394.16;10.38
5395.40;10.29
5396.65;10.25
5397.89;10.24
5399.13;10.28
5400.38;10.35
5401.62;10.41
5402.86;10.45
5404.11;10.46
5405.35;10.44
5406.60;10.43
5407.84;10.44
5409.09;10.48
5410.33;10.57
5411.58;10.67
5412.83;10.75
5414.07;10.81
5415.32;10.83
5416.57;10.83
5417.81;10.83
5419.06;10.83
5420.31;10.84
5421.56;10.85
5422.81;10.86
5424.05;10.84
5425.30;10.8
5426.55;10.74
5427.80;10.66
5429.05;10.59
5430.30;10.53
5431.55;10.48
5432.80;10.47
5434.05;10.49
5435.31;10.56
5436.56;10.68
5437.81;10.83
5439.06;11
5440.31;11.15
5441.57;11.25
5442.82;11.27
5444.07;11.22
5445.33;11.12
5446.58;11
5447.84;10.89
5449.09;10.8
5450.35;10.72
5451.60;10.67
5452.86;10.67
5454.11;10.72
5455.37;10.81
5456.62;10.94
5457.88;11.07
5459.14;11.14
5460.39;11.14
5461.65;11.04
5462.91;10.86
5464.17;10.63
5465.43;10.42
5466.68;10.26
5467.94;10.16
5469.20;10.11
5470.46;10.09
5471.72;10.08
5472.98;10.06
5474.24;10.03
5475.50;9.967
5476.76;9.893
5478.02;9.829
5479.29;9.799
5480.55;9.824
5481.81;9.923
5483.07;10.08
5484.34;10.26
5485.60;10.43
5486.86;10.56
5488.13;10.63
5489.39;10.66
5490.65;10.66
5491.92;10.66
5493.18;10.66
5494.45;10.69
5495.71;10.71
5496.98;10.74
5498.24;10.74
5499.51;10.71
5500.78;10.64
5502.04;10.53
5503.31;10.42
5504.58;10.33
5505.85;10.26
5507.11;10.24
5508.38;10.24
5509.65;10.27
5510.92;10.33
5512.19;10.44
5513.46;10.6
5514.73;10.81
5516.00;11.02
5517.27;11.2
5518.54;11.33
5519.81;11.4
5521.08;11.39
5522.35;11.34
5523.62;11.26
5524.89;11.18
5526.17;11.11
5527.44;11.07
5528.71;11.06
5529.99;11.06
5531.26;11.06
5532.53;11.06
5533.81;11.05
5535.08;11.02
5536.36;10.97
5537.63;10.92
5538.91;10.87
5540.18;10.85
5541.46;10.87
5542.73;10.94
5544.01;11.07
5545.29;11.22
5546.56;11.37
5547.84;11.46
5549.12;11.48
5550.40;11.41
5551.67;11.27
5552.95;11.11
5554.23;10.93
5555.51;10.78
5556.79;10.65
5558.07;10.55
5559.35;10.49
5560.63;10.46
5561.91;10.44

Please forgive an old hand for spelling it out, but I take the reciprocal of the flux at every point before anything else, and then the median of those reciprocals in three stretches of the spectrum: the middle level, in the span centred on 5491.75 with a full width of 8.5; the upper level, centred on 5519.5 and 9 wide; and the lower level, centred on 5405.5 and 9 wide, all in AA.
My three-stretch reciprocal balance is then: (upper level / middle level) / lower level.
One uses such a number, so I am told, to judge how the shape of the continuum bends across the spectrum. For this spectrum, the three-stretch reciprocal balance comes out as 9.8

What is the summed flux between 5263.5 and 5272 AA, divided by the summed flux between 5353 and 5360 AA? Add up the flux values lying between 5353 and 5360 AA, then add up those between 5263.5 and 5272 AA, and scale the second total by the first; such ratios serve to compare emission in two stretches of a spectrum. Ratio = 0.96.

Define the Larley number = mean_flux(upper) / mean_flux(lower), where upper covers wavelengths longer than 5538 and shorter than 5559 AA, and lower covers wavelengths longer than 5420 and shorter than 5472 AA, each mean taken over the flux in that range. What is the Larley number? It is 1.03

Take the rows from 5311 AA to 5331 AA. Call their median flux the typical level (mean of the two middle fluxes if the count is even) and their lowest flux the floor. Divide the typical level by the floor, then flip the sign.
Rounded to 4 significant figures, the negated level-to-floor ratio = -1.046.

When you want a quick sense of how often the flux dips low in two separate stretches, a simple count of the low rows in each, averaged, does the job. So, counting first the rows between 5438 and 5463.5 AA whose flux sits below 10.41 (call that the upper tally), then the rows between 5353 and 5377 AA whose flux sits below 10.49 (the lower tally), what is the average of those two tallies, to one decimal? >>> 3.5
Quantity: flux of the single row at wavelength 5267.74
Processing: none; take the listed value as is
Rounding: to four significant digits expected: 9.067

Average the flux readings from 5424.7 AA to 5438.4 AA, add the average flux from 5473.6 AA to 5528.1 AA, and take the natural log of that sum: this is 3.05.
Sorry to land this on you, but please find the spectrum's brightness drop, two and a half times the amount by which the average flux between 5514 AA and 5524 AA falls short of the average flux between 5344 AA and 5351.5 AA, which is -1.0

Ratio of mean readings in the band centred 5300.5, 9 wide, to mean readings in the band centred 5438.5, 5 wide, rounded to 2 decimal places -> 0.96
